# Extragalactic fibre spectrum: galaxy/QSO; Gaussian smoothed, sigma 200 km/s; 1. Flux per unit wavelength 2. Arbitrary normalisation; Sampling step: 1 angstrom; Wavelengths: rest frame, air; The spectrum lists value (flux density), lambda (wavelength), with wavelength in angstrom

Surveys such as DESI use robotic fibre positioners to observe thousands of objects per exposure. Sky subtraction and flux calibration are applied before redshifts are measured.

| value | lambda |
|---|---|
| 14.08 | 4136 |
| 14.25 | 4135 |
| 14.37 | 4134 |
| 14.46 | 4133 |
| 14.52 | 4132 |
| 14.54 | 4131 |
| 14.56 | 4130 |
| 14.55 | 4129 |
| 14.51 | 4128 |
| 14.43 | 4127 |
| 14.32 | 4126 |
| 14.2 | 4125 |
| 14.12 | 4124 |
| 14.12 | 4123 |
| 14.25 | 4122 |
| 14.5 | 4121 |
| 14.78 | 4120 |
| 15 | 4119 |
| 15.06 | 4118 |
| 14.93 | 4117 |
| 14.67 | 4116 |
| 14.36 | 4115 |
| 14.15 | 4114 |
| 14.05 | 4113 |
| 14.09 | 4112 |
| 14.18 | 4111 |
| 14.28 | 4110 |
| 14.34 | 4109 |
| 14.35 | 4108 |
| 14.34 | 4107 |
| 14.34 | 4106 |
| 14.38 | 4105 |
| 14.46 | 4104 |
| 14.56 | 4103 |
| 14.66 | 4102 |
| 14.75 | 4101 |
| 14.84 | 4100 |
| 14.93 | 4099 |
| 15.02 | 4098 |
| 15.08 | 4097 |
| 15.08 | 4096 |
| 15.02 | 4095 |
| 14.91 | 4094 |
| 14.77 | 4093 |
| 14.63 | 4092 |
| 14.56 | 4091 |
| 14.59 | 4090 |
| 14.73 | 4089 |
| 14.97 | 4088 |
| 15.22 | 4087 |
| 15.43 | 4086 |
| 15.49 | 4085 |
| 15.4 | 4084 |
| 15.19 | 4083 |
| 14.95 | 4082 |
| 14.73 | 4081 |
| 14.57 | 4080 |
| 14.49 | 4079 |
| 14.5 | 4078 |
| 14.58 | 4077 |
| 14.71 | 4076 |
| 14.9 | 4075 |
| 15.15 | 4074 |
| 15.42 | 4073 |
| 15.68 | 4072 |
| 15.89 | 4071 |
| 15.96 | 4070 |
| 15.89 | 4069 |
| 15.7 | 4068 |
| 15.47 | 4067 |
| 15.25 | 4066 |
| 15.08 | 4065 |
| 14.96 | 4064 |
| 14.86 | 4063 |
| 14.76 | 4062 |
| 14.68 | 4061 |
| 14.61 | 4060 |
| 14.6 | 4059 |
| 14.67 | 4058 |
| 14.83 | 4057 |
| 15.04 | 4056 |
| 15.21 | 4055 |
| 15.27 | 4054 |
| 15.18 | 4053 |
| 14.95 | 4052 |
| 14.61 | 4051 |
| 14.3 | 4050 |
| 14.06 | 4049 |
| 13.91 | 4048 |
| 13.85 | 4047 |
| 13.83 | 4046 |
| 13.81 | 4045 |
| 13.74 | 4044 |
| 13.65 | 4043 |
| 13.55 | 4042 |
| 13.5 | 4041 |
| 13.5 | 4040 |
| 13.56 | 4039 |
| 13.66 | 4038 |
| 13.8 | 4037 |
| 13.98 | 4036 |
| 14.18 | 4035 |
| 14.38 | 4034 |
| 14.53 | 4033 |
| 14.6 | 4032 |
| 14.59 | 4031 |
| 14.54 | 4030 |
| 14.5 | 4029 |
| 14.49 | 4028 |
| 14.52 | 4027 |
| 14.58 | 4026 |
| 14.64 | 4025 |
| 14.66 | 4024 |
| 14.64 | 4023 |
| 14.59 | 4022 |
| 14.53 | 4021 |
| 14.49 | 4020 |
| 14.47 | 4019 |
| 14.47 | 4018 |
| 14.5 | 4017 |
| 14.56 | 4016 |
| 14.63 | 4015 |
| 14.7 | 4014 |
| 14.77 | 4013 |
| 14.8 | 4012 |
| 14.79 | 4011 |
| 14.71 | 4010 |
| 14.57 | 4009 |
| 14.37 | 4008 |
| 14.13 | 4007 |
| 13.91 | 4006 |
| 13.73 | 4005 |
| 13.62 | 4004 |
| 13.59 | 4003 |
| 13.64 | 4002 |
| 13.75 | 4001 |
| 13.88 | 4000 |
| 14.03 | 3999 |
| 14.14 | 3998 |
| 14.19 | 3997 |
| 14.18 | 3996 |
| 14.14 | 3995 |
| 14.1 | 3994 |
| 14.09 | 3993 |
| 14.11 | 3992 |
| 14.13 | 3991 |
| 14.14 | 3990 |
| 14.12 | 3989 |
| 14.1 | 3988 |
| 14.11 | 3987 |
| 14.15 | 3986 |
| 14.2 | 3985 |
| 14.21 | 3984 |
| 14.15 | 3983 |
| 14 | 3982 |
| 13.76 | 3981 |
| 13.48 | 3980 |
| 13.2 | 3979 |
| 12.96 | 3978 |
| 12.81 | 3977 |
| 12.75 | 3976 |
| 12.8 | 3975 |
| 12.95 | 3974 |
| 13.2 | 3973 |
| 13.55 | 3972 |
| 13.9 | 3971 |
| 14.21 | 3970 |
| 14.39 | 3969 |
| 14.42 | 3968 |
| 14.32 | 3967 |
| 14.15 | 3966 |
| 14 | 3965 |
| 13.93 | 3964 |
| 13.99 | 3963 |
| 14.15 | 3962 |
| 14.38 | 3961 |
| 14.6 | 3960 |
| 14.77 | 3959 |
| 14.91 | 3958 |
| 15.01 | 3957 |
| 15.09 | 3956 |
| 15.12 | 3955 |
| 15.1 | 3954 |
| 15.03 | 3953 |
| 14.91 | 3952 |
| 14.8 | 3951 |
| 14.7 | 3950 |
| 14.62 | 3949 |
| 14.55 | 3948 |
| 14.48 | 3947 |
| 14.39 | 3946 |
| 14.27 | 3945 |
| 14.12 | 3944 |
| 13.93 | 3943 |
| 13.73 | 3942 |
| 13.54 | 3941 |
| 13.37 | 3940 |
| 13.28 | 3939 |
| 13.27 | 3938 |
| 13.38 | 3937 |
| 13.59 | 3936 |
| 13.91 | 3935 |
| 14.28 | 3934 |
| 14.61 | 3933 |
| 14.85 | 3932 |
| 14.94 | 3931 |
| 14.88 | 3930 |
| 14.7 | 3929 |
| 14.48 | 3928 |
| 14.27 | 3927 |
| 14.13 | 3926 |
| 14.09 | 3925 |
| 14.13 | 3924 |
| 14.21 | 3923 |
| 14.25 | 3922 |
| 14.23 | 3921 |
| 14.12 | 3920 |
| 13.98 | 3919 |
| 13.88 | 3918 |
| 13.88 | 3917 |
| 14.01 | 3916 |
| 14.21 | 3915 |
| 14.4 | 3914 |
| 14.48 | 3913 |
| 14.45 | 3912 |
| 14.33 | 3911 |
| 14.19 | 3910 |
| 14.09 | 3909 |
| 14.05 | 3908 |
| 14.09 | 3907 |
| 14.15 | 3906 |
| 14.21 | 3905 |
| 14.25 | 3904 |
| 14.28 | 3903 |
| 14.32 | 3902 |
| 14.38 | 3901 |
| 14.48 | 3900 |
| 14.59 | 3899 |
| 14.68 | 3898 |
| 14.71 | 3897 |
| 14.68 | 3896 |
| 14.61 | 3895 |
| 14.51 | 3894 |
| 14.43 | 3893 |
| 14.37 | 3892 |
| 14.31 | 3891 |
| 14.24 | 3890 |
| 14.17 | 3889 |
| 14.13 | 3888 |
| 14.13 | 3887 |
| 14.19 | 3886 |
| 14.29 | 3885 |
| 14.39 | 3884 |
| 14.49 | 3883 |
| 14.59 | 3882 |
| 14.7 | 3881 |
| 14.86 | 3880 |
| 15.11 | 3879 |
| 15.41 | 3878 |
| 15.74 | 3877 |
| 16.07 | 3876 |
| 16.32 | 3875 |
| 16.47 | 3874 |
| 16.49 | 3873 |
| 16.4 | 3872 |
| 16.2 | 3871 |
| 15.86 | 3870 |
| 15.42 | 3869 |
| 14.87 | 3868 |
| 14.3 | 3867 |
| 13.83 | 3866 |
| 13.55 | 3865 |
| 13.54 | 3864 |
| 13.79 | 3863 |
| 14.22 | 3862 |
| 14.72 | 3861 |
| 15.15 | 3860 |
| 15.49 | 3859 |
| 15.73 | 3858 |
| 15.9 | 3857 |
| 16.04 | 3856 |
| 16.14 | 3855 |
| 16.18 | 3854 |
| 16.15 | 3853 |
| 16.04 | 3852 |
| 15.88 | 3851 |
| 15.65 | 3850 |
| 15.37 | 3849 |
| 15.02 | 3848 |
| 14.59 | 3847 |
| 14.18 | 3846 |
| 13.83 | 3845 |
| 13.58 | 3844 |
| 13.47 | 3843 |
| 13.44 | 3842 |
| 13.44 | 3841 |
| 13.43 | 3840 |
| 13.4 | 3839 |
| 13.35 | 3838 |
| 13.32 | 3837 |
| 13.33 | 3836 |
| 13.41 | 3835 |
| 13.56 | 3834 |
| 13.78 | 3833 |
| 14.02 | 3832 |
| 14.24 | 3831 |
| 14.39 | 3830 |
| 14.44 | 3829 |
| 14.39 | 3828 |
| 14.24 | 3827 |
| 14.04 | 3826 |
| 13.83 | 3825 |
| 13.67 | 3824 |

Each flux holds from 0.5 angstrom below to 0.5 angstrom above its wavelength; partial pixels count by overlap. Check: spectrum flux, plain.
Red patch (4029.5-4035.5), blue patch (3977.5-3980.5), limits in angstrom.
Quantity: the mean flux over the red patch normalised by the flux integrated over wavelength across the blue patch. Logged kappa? 0.365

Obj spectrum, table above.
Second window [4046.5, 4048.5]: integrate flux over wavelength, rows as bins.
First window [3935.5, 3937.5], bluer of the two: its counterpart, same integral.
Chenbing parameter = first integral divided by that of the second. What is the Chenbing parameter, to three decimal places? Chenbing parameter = 0.972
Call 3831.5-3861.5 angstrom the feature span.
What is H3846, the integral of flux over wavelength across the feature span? 438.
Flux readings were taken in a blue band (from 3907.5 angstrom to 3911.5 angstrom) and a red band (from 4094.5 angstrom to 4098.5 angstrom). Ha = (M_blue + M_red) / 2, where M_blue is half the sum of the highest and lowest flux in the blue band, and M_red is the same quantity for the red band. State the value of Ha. 14.6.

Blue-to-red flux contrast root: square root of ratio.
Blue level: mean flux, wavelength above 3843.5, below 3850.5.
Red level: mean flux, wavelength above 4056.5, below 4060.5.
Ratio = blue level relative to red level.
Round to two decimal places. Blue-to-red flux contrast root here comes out 1.00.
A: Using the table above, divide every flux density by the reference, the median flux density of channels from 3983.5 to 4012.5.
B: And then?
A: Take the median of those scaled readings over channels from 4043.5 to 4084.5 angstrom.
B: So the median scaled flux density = 1.05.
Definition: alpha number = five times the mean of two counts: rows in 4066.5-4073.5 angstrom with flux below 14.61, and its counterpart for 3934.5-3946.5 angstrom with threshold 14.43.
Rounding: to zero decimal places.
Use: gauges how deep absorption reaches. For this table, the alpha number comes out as 30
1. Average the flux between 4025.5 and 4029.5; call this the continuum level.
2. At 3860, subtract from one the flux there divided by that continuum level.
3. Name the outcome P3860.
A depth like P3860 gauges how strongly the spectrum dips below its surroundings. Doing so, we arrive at -0.043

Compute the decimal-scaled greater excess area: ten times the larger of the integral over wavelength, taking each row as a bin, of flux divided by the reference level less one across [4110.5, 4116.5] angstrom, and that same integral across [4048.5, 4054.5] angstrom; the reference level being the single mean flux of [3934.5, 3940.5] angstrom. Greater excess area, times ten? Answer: 5.6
